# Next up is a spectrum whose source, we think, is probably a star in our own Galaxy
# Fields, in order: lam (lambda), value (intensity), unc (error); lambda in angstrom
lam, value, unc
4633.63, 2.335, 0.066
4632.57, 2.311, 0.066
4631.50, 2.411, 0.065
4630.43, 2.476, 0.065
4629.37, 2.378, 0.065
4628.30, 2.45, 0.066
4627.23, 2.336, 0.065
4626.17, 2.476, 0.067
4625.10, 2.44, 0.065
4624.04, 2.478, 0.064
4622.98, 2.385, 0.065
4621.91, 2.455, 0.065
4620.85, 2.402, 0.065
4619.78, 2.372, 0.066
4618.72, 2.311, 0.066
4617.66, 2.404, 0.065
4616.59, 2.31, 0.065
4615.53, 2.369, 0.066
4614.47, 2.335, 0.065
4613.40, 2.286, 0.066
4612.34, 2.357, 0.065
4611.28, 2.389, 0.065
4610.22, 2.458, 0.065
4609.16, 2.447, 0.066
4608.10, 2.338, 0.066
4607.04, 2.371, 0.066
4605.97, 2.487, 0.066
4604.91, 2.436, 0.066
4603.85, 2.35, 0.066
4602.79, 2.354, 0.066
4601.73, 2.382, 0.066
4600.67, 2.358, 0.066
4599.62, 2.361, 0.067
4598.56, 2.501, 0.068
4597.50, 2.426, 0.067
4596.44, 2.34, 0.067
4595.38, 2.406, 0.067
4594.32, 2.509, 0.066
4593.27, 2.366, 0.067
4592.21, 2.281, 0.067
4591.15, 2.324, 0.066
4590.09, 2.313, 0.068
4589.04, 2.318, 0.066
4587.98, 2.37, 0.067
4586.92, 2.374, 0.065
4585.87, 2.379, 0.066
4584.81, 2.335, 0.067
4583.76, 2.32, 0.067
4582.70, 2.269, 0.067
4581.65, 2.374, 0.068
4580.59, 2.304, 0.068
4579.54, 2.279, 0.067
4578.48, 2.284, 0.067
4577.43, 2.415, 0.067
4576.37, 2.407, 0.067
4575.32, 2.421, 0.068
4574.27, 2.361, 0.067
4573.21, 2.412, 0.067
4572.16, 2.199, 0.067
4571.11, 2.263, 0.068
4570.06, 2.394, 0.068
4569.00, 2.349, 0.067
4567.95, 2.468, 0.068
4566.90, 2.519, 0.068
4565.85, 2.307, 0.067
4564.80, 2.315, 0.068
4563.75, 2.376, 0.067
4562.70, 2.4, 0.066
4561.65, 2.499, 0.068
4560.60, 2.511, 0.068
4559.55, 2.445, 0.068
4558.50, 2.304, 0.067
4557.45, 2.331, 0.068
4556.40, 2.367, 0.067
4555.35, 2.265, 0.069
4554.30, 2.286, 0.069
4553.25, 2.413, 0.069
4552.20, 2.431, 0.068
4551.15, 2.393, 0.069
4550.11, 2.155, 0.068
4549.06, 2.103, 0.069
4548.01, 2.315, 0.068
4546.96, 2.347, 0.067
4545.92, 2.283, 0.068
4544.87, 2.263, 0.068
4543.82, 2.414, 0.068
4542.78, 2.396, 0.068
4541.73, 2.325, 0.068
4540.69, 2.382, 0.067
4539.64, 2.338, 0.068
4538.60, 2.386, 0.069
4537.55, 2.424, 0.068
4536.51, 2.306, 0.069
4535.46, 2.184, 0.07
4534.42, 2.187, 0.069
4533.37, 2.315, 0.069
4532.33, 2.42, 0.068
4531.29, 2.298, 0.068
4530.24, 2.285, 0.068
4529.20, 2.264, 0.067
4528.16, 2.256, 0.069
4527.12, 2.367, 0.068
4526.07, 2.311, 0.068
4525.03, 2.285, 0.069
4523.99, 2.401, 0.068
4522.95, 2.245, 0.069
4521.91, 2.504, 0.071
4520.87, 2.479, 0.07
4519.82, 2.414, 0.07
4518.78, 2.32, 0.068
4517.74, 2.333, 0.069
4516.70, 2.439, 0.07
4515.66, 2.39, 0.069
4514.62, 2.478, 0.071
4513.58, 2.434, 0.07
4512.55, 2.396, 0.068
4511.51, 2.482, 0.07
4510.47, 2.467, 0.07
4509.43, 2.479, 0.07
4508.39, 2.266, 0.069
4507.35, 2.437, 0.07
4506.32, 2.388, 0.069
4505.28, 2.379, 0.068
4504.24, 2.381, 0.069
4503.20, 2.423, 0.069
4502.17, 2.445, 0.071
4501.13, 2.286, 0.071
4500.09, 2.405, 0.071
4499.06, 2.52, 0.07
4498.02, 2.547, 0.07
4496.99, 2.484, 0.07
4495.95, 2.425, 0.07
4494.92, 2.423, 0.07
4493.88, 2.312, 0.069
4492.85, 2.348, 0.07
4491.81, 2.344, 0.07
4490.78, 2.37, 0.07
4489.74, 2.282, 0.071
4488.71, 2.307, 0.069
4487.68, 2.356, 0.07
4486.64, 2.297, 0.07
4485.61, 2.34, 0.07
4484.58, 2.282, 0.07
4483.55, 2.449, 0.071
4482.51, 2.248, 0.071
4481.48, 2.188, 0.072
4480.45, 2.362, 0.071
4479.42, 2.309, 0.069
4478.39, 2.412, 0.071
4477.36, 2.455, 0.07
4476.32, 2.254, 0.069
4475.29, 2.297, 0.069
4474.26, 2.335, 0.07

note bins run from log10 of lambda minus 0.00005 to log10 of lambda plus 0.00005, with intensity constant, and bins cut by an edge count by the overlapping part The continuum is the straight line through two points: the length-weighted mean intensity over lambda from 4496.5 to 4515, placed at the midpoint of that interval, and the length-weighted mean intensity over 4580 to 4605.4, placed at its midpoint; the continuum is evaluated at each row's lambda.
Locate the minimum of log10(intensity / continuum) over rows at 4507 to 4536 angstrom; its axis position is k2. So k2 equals 4535.46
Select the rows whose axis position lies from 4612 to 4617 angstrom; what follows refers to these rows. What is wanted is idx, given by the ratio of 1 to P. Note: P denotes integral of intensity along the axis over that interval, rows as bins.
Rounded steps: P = 11.7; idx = 0.086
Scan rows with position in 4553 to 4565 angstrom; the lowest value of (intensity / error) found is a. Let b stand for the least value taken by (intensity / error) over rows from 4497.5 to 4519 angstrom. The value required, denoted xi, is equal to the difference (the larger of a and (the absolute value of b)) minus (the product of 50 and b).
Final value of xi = -1577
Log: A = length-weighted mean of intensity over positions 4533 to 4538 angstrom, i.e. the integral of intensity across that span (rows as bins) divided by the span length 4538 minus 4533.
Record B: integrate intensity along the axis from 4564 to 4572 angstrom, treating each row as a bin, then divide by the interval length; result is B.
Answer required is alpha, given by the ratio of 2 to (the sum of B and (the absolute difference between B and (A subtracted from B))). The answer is 0.430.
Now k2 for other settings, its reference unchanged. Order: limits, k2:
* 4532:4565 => 4549.06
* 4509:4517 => 4515.66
